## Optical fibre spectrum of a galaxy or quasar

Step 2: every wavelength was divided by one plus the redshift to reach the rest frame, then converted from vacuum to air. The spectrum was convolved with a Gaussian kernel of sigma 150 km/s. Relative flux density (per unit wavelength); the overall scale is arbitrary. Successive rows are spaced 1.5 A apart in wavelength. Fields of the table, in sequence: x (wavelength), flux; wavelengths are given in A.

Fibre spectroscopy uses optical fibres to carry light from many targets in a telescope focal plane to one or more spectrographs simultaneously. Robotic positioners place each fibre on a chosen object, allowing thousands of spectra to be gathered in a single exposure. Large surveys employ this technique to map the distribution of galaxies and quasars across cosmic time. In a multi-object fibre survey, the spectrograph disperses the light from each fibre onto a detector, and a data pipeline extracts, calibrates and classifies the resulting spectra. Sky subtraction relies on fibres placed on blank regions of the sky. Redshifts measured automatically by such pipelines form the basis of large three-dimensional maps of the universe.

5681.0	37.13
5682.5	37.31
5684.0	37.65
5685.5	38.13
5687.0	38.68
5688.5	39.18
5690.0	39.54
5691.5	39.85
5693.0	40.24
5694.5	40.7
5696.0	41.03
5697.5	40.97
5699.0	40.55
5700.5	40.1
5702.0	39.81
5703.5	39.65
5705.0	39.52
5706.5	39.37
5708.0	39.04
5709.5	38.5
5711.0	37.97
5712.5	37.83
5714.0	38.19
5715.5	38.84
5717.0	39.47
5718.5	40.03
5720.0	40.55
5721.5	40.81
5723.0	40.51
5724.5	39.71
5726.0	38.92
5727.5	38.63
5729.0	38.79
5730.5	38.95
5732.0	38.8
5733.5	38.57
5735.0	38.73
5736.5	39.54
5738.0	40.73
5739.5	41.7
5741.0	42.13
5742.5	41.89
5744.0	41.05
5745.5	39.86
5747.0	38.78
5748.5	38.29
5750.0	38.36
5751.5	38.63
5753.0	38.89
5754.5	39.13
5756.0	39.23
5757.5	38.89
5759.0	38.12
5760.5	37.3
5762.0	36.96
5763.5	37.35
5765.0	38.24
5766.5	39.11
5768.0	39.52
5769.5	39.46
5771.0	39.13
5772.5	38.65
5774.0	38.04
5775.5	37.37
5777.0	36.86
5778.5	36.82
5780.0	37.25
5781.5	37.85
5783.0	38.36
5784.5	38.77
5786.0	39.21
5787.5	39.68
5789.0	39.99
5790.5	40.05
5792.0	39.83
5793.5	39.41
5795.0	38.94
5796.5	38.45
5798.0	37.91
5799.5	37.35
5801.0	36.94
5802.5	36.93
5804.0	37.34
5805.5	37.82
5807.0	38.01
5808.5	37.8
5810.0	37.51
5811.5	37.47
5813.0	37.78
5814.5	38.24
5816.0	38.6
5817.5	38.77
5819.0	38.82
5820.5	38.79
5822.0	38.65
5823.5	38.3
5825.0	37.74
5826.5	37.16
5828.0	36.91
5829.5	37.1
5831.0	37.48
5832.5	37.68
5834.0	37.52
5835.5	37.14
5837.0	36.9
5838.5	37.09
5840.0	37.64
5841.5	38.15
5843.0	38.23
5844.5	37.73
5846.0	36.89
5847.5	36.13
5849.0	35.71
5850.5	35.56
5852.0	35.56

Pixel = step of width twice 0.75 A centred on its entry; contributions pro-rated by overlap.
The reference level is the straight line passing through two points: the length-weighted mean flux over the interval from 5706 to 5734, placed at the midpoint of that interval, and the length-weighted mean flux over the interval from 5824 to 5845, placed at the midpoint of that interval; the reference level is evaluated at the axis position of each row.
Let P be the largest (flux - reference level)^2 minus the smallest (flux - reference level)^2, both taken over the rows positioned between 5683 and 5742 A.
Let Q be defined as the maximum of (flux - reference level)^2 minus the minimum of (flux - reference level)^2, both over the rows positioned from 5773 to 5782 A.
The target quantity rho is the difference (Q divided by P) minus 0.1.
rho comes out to 0.1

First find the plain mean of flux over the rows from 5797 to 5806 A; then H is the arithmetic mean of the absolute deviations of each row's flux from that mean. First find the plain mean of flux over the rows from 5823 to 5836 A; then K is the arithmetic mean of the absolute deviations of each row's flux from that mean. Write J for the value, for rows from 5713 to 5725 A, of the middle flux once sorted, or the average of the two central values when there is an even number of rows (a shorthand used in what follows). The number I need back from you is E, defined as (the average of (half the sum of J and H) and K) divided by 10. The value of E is 1.02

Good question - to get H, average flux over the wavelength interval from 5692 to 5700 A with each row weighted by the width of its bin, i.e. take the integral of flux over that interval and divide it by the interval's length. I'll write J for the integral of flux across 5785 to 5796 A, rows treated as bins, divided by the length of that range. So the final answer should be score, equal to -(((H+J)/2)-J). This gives -0.6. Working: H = 40.7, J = 39.5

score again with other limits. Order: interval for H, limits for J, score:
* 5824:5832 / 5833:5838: -0.1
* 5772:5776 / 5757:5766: -0.1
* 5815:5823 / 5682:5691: -0.1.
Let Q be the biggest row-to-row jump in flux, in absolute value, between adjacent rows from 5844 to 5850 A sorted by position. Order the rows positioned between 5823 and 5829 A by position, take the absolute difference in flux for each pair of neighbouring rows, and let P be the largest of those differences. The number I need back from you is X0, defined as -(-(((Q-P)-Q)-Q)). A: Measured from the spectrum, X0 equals -1.42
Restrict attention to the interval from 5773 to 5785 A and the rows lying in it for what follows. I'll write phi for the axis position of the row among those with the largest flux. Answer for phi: 5784.5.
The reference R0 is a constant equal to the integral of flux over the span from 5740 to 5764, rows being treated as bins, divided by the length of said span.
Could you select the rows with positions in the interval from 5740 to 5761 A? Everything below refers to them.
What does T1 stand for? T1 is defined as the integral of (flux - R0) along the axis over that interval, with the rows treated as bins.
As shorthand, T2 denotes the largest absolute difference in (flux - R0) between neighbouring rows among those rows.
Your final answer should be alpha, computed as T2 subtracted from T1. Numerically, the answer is 5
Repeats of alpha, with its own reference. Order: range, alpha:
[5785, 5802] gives -5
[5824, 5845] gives -35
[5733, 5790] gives -12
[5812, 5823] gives -7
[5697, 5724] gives 11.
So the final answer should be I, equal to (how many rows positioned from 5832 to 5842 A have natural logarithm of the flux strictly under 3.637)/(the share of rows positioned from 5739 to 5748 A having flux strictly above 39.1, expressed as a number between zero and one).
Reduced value 7.2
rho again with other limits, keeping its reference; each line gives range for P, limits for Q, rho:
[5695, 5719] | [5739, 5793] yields 4.5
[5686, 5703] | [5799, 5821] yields 0.4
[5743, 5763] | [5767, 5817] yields 0.6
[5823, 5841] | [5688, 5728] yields 6.3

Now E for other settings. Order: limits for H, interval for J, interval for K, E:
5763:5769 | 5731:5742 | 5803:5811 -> 1.02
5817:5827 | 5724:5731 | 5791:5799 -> 1.01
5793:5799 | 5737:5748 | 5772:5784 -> 1.07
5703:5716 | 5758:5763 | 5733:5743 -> 1.01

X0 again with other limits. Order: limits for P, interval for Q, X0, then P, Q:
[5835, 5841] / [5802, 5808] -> -1.03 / 0.55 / 0.5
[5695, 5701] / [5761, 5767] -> -1.34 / 0.45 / 0.9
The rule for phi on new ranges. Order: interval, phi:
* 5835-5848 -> 5843.0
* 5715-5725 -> 5721.5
